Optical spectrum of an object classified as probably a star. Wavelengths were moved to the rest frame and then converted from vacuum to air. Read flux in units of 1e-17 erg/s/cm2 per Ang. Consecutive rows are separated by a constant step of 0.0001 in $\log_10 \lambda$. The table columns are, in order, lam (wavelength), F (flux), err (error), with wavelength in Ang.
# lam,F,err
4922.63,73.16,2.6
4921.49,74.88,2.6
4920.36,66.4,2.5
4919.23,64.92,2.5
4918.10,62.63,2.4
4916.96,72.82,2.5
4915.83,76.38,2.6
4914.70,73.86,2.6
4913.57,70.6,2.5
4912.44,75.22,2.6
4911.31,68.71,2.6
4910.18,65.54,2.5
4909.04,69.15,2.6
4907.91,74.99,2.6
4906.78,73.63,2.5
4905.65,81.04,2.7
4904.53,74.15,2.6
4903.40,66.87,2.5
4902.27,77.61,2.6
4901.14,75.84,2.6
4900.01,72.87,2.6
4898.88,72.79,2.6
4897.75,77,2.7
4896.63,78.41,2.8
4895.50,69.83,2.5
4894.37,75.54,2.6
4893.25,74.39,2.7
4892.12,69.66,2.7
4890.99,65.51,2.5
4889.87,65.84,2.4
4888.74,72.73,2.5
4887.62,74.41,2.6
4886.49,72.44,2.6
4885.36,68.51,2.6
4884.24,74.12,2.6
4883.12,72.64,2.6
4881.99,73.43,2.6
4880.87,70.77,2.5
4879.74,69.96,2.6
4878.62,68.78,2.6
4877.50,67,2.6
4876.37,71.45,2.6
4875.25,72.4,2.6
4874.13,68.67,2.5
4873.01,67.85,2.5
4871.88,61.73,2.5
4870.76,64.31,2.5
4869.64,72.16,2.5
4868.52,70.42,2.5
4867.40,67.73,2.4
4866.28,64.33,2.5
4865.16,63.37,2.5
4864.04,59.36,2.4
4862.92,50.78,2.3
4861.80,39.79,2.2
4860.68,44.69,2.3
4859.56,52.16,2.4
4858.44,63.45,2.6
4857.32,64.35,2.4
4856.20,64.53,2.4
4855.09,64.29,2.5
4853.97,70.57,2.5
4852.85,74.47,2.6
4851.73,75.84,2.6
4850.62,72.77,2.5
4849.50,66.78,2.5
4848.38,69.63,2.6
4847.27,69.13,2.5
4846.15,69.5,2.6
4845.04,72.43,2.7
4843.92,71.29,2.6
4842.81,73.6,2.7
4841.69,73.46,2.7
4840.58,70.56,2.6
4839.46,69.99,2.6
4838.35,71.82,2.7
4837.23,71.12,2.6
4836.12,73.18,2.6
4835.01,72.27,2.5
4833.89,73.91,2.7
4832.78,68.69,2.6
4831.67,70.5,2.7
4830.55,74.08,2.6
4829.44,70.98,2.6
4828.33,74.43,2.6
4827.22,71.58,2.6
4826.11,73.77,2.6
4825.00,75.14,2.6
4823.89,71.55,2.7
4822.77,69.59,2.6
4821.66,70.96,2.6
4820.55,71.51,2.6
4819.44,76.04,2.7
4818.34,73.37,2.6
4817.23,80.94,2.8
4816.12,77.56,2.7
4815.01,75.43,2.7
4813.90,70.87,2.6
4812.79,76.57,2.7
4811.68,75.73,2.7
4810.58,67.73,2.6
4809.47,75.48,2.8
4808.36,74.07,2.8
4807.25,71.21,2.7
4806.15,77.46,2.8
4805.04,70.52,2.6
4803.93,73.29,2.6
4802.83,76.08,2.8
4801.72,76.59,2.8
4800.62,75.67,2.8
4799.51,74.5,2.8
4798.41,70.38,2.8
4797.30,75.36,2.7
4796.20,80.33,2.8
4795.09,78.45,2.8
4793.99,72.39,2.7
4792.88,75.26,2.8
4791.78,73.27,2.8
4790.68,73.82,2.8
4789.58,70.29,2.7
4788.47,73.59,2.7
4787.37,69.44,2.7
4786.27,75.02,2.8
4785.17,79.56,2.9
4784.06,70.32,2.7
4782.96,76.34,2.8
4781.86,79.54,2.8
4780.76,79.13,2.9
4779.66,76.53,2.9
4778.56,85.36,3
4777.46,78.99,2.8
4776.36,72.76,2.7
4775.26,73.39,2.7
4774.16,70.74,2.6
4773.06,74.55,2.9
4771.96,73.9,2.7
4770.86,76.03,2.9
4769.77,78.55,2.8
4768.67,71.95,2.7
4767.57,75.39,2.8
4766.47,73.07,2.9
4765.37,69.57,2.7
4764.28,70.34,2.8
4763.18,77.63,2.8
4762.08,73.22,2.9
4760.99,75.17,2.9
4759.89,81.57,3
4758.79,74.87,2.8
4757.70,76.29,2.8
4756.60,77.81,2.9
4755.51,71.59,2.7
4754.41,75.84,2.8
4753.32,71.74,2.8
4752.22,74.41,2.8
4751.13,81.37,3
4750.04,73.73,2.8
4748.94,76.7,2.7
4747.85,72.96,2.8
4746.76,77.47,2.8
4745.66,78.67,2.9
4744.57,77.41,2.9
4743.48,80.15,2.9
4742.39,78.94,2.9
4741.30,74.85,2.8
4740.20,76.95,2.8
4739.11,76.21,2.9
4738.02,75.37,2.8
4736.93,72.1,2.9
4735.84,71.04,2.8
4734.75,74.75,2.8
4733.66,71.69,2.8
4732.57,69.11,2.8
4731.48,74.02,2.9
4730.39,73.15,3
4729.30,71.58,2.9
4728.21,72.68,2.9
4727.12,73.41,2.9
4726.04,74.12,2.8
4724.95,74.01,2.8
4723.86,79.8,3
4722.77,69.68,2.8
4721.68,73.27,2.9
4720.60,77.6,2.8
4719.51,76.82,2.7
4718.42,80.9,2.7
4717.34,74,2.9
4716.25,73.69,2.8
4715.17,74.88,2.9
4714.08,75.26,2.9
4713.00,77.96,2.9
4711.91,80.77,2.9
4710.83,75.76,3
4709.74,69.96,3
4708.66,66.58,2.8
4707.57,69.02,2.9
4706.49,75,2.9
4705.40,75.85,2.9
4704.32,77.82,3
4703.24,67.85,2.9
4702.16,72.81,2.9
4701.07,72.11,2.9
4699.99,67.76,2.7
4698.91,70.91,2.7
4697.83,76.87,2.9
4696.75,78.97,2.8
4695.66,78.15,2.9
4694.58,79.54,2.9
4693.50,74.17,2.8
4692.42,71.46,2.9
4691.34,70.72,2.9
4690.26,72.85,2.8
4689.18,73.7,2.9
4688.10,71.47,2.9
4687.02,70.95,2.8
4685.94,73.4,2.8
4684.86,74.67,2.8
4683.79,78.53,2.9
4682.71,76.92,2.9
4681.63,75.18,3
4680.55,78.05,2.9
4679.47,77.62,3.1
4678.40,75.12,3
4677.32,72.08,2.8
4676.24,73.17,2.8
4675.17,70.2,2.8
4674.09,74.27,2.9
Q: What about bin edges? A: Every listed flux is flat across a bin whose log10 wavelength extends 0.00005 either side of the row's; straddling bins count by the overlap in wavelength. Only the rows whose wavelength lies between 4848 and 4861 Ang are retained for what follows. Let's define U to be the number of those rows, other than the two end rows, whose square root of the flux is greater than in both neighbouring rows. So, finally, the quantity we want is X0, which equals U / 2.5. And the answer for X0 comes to 0.8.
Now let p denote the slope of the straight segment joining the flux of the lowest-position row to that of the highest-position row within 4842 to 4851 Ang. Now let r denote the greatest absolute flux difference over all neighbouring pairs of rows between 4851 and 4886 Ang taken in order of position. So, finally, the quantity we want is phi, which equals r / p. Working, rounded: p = -0.1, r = 11.3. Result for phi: -106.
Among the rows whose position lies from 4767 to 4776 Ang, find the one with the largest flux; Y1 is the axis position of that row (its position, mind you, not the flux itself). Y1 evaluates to 4769.77 Ang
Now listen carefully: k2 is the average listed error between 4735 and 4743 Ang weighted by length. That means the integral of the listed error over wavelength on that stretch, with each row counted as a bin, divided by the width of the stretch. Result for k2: 2.84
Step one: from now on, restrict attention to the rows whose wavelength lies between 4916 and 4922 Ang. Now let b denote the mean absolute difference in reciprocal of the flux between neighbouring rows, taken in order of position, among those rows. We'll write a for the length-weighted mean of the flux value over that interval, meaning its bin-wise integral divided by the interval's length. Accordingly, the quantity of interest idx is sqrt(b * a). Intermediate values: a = 69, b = 0.0012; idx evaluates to 0.29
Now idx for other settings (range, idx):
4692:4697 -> 0.18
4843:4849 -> 0.13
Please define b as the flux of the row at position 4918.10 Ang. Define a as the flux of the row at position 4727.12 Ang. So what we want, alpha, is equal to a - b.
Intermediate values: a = 73.41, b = 62.63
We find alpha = 11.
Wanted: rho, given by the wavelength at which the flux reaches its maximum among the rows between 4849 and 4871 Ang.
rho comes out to 4851.73 Ang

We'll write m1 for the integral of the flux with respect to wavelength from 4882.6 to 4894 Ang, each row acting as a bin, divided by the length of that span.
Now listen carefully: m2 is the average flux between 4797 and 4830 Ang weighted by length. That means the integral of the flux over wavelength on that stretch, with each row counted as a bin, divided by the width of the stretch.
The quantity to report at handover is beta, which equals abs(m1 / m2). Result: 0.964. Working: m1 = 71.1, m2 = 73.81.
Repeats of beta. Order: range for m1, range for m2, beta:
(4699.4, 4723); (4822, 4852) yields 1.031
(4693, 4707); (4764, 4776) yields 1.013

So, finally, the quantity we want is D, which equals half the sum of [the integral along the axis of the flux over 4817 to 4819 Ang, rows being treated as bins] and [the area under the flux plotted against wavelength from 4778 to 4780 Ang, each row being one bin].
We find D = 158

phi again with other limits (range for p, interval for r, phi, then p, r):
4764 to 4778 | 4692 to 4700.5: 9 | 0.7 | 6.0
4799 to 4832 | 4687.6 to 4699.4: -48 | -0.1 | 6.0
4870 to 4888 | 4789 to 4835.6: 13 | 0.6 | 8.0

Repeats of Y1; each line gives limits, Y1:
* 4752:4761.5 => 4759.89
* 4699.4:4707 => 4704.32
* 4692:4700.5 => 4694.58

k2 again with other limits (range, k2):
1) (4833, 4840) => 2.62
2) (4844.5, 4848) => 2.61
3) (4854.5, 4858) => 2.44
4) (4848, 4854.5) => 2.55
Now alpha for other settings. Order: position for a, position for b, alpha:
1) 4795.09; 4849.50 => 12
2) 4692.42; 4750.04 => -2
